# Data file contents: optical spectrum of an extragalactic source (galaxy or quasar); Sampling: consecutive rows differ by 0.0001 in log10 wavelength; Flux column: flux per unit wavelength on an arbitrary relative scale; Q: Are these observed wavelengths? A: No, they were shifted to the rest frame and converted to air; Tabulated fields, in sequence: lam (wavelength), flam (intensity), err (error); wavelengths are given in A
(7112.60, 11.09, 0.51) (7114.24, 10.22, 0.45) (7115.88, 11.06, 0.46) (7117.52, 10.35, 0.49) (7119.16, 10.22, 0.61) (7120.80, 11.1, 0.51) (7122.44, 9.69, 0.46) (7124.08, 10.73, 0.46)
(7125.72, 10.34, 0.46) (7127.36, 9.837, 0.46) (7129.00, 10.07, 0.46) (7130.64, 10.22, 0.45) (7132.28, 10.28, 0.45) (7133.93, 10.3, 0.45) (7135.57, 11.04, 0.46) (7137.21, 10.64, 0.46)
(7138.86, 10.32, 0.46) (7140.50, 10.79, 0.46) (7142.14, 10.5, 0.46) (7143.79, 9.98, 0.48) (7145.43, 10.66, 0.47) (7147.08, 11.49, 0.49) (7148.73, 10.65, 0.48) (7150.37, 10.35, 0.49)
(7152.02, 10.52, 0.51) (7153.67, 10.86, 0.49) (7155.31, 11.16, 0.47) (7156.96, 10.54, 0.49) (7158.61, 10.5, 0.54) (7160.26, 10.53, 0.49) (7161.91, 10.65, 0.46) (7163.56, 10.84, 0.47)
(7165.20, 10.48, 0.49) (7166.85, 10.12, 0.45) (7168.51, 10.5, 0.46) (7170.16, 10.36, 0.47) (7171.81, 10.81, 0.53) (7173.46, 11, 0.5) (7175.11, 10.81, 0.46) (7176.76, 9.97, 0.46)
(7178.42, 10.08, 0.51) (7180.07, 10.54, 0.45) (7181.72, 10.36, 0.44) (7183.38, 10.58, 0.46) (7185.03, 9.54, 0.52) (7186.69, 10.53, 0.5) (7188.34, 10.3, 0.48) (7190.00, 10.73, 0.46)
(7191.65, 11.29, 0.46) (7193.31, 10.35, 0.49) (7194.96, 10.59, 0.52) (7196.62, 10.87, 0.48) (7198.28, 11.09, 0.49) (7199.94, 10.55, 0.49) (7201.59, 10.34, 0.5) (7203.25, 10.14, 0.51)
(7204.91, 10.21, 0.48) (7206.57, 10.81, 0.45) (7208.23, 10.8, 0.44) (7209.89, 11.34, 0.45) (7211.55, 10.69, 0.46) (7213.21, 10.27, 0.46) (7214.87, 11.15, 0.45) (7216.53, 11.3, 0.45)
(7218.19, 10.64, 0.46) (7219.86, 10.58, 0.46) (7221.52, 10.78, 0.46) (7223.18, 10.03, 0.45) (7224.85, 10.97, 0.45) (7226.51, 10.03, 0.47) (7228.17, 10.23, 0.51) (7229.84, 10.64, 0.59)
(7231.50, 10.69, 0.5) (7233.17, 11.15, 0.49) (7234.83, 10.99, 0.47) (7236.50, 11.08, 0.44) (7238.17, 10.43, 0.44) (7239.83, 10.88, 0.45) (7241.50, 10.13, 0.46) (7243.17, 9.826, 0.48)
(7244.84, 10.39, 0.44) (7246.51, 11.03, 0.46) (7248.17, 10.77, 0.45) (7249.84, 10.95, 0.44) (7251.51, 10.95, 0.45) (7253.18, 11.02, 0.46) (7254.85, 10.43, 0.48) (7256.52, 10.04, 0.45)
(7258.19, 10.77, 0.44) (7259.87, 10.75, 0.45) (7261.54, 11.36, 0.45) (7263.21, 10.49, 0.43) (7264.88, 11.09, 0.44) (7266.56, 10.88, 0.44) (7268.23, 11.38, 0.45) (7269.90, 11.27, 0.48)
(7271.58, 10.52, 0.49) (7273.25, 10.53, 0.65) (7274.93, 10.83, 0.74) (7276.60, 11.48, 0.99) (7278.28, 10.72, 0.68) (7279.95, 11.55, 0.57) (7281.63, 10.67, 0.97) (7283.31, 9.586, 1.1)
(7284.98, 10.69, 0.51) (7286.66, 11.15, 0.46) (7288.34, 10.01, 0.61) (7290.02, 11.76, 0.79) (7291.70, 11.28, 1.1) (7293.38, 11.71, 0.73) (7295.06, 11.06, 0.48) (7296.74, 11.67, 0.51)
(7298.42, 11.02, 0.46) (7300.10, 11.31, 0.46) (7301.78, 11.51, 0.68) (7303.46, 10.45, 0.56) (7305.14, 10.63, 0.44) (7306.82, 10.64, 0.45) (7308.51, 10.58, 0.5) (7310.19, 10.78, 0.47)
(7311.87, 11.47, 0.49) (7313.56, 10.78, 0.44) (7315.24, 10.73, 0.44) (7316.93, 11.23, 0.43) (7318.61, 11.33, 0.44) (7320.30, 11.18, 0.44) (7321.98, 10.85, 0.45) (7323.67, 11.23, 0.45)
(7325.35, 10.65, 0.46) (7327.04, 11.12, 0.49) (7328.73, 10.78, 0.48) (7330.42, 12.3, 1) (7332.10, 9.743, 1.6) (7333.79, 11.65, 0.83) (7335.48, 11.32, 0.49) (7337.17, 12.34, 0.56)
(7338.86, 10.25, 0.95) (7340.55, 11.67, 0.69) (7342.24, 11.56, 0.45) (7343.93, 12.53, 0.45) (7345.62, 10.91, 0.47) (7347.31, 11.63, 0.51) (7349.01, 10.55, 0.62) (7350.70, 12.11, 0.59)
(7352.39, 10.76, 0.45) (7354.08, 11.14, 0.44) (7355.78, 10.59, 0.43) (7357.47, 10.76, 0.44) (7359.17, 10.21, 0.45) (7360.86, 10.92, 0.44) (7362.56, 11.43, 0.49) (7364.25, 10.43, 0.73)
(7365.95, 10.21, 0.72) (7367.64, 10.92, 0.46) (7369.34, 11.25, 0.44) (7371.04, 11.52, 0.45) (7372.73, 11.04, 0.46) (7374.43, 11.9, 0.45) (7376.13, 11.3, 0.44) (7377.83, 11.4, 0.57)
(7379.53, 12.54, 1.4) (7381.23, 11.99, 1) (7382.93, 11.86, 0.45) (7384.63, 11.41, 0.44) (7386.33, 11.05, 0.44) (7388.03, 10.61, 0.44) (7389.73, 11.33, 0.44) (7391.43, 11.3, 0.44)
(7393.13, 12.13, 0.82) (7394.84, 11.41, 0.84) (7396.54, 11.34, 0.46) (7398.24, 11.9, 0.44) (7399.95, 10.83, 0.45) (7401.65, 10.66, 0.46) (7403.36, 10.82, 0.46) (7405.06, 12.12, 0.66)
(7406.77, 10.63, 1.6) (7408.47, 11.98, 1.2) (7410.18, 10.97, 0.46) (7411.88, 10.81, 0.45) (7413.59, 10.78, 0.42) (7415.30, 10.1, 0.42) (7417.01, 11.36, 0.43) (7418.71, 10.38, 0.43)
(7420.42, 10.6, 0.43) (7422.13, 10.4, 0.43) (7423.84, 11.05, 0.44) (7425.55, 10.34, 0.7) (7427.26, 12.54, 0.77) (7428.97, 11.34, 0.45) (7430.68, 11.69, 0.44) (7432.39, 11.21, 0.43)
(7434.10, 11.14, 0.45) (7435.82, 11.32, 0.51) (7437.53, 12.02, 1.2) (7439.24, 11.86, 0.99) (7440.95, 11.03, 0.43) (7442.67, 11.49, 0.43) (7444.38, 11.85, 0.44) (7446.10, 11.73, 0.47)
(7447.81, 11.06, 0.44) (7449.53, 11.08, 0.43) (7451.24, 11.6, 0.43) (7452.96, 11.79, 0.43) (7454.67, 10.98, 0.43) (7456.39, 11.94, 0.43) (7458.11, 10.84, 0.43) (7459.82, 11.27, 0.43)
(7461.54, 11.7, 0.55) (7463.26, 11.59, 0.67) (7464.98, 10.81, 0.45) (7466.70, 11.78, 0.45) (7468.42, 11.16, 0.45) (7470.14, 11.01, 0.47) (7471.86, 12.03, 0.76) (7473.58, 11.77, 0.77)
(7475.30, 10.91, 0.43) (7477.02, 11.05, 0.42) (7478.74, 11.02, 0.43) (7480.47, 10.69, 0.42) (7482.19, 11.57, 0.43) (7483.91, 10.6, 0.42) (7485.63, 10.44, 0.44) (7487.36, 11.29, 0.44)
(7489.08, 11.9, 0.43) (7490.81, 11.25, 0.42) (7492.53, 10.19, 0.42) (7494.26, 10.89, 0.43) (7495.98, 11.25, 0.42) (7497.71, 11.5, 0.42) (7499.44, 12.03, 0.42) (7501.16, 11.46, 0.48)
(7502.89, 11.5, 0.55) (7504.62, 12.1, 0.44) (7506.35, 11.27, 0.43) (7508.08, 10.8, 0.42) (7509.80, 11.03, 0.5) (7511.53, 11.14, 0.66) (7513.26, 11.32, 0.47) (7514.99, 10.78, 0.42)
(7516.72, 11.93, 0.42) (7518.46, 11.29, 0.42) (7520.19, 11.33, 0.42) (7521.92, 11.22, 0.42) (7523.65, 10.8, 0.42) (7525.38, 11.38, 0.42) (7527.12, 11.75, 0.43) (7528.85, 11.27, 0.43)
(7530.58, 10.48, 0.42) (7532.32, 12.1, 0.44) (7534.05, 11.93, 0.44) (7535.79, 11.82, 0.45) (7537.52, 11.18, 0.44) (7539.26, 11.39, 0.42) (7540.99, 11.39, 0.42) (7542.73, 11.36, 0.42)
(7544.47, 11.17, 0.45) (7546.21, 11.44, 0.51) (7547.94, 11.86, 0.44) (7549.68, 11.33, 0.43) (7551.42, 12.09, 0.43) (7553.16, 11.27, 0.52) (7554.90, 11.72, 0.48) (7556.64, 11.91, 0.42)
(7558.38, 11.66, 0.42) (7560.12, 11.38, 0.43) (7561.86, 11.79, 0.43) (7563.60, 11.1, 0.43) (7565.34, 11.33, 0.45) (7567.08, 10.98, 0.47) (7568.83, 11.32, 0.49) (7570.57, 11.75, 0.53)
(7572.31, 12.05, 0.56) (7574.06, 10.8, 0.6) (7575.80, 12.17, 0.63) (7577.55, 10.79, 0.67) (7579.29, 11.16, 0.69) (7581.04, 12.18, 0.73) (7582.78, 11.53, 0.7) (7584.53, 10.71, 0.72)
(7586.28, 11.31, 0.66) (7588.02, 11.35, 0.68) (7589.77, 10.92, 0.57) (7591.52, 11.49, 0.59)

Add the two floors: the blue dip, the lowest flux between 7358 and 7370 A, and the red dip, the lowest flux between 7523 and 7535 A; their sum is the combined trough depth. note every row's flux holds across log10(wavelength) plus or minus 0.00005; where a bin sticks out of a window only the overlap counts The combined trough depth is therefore 20.7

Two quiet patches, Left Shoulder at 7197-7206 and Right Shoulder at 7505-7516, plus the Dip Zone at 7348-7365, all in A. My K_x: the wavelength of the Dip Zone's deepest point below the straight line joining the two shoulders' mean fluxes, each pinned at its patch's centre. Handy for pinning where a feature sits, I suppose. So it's 7359.17 A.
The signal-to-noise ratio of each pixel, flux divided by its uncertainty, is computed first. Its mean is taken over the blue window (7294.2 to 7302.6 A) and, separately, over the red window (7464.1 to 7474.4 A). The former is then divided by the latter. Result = 1.03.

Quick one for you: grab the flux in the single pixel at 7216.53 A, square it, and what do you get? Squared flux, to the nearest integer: 128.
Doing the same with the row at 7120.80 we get 123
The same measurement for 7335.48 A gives 128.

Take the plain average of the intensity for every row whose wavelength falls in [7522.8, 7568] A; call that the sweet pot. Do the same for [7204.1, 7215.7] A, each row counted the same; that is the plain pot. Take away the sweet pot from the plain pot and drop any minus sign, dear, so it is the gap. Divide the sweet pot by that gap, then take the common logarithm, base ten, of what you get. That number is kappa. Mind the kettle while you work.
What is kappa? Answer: 1.21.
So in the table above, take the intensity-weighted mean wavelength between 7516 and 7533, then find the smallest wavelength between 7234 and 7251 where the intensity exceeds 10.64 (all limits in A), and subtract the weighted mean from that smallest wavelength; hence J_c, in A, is -289.7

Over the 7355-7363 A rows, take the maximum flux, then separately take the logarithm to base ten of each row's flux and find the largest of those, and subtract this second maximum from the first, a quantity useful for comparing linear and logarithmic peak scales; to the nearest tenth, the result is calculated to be 10.4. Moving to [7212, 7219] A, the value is 10.2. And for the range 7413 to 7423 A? 10.3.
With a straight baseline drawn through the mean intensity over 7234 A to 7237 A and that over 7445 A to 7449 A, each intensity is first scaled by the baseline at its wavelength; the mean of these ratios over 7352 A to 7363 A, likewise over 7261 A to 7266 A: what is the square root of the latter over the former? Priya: 1.01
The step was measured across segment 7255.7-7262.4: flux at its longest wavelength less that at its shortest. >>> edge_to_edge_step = 1.3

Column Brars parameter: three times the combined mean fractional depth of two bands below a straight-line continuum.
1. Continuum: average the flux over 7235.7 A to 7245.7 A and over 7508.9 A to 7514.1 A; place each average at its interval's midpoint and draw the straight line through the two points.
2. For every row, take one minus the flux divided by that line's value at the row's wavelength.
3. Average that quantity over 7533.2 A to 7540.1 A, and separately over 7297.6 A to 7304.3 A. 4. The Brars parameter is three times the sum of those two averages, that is -0.22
